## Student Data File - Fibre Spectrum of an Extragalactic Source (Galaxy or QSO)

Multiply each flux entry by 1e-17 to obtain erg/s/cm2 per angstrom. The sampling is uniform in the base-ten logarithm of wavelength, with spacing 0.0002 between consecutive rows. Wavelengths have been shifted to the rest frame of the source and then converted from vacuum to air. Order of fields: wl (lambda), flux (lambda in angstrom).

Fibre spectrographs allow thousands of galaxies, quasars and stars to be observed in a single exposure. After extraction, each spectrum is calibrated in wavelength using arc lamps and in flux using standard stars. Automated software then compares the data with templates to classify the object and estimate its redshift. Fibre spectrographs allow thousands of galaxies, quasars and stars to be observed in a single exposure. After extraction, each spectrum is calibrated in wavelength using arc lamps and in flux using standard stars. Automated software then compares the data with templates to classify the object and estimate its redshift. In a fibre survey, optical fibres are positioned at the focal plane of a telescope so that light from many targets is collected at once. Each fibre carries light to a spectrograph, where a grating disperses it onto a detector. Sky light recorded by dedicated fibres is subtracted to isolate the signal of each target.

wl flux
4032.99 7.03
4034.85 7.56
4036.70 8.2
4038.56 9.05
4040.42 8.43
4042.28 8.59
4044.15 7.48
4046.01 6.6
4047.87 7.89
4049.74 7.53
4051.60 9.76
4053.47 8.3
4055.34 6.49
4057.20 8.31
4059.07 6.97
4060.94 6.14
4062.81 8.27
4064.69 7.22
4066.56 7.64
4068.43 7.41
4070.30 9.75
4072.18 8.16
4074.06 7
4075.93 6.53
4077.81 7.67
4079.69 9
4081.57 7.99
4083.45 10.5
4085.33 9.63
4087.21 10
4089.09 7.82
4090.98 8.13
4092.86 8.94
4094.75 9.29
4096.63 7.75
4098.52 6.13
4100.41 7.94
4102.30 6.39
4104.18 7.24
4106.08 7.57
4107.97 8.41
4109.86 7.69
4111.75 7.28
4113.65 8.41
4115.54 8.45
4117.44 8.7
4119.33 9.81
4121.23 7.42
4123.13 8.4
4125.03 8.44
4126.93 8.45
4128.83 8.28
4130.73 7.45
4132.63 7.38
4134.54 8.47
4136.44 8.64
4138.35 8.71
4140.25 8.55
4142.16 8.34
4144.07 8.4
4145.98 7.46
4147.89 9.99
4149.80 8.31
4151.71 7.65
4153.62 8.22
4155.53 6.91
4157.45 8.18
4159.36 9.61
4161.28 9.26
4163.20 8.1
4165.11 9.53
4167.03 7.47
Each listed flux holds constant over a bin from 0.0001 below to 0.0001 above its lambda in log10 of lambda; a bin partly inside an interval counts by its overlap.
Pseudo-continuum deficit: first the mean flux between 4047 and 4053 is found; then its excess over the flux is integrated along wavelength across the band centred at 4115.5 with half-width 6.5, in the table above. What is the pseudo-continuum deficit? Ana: 2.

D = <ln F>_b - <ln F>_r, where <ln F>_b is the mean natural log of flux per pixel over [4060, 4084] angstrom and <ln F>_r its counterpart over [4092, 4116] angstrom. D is 0.01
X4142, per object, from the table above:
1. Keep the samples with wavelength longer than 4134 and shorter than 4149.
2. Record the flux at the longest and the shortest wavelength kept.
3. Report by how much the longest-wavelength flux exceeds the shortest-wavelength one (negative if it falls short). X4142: 1.5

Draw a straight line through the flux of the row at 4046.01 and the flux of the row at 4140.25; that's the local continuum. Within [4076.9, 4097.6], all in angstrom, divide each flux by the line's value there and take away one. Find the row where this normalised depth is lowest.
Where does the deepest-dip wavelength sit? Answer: 4096.63 angstrom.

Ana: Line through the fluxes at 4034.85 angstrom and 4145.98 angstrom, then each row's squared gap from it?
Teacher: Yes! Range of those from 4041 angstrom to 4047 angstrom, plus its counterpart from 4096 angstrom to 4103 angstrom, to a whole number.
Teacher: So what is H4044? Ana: 3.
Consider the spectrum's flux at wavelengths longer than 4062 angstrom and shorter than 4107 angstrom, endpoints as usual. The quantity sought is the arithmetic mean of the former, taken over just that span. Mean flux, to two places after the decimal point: 8.08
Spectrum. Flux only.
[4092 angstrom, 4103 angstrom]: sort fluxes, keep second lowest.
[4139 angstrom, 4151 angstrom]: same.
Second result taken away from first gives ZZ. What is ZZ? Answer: -1.9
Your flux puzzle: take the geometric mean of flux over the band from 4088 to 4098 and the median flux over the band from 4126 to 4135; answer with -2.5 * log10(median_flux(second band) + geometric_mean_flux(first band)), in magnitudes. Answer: -3.05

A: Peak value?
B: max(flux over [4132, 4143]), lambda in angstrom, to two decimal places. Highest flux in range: 8.71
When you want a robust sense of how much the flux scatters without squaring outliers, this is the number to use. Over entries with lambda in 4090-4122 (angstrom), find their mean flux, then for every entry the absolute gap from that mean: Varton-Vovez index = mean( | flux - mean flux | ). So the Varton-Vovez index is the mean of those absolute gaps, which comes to 0.75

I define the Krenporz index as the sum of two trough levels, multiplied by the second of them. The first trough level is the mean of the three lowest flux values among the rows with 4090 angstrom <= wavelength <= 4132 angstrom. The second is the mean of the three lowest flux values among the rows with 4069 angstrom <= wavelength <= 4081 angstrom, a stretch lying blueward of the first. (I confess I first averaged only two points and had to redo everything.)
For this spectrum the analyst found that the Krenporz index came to 96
